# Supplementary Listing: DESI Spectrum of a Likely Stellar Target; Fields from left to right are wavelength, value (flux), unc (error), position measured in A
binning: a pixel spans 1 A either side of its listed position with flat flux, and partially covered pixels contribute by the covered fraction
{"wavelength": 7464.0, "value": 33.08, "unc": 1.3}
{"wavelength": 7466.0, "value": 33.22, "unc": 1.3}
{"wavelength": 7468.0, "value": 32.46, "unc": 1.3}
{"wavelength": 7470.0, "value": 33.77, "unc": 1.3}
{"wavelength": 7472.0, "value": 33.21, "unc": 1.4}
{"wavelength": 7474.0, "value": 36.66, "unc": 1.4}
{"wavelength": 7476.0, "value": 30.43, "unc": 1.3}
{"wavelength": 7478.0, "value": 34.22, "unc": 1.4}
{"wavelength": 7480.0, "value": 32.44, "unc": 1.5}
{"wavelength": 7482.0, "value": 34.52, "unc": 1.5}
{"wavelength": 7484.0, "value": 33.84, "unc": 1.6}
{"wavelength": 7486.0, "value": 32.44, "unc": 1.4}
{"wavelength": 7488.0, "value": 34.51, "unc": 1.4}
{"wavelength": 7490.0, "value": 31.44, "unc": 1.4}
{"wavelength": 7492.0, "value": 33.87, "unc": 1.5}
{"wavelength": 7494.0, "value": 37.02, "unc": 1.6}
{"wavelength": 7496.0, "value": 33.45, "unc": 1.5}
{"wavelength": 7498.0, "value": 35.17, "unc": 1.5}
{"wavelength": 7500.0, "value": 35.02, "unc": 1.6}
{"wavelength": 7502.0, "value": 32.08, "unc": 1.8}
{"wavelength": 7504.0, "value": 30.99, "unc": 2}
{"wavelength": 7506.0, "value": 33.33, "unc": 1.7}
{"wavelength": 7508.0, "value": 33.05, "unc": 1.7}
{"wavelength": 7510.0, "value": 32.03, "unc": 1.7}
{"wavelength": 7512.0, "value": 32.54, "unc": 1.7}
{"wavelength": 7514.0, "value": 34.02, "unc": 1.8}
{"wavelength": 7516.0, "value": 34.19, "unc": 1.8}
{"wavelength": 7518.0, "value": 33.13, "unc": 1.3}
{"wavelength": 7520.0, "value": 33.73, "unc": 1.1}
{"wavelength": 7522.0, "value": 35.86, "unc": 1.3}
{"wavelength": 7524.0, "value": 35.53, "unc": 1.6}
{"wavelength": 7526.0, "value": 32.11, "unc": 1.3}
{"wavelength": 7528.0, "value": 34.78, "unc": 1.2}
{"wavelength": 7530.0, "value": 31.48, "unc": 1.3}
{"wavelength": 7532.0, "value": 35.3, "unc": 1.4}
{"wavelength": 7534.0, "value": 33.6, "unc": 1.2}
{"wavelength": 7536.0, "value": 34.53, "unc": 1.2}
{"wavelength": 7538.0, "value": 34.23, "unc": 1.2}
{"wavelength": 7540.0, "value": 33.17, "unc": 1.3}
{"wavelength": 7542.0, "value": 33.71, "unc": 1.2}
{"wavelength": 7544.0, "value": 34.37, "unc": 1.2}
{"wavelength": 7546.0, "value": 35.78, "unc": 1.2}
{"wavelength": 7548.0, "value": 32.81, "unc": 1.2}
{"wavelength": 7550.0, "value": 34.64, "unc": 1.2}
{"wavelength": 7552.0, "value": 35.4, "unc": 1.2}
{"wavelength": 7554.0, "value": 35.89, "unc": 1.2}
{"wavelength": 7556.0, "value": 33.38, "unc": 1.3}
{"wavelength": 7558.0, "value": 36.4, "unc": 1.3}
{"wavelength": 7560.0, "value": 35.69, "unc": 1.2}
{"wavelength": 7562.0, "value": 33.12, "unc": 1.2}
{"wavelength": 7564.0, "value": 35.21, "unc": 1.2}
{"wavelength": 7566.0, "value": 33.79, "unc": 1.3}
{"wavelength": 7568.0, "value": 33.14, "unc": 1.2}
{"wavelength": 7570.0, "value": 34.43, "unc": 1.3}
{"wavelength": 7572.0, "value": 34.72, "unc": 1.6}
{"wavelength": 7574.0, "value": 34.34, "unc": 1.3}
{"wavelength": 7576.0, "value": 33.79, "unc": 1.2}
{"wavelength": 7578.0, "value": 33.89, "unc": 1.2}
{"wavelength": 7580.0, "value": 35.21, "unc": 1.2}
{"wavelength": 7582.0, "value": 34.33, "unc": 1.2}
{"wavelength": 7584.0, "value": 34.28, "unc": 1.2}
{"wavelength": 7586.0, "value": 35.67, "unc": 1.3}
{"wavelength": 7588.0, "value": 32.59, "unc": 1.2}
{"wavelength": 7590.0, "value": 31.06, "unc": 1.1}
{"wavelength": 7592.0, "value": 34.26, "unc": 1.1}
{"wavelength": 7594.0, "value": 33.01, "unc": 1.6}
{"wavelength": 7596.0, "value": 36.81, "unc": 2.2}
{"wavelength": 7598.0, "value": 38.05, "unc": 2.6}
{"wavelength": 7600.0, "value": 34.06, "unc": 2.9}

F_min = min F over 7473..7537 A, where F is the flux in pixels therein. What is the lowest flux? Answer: 30.43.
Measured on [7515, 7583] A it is 31.48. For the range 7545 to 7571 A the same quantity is 32.81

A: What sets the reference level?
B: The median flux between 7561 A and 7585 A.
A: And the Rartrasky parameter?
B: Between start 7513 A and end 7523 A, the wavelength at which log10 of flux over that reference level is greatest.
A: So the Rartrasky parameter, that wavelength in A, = 7522.0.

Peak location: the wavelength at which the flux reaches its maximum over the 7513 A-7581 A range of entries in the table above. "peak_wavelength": 7558.0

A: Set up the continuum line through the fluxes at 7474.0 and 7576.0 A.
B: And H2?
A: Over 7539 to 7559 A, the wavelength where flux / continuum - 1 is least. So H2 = 7548.0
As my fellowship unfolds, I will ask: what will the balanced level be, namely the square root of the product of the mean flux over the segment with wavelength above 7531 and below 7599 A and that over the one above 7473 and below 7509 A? 34.00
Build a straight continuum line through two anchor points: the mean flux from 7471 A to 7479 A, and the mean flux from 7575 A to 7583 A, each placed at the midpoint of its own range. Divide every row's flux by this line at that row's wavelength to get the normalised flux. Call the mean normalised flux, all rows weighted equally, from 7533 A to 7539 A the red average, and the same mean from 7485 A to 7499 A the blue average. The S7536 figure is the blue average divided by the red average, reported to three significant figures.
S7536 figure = 1.00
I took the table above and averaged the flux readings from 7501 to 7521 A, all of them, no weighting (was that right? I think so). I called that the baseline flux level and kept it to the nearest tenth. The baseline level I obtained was 32.9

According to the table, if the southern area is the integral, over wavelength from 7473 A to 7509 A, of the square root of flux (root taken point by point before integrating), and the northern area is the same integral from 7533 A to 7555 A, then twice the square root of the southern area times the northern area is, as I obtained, 328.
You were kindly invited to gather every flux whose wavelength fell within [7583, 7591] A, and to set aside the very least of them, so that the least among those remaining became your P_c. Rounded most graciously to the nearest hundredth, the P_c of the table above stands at 32.59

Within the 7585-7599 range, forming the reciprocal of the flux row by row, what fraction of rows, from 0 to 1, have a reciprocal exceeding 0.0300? 0.43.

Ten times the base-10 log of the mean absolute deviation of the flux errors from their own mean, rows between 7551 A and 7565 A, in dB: -14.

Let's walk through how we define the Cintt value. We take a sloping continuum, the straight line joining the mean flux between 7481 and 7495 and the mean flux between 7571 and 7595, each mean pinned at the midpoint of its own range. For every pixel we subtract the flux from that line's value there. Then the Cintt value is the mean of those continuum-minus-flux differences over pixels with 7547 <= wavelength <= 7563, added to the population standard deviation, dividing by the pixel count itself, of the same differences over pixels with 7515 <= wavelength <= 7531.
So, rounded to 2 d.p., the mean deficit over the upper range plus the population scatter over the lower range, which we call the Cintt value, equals 0.73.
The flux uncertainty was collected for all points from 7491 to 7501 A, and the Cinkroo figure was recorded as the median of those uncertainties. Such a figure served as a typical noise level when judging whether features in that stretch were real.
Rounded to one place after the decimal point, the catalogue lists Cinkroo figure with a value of 1.5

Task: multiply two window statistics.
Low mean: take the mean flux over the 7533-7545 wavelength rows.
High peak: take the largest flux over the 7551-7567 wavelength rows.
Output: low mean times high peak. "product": 1235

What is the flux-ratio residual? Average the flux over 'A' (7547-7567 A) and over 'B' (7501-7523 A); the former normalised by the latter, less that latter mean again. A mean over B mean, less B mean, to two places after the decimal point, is -32.13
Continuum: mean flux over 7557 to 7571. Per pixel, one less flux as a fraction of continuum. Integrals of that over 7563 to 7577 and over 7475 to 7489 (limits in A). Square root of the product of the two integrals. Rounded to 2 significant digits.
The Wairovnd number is 0.27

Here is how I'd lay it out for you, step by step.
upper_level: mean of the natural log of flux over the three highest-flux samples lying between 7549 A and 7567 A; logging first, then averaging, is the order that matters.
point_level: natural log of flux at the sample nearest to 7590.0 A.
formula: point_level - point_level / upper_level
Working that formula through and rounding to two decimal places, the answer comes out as 2.48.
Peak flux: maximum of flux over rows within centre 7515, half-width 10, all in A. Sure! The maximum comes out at 35.86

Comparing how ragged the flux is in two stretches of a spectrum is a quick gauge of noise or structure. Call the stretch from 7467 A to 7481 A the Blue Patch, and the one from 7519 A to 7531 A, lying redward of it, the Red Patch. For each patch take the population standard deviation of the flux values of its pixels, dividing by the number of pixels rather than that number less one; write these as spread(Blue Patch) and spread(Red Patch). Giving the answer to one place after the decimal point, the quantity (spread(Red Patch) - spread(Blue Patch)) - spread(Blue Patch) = -1.9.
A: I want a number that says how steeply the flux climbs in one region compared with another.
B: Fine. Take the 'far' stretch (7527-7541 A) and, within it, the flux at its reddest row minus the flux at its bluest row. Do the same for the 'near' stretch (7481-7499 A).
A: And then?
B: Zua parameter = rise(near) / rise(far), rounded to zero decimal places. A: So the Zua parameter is 0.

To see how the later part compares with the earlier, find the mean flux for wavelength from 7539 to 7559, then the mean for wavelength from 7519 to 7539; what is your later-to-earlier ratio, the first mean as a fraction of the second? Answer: 1.01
